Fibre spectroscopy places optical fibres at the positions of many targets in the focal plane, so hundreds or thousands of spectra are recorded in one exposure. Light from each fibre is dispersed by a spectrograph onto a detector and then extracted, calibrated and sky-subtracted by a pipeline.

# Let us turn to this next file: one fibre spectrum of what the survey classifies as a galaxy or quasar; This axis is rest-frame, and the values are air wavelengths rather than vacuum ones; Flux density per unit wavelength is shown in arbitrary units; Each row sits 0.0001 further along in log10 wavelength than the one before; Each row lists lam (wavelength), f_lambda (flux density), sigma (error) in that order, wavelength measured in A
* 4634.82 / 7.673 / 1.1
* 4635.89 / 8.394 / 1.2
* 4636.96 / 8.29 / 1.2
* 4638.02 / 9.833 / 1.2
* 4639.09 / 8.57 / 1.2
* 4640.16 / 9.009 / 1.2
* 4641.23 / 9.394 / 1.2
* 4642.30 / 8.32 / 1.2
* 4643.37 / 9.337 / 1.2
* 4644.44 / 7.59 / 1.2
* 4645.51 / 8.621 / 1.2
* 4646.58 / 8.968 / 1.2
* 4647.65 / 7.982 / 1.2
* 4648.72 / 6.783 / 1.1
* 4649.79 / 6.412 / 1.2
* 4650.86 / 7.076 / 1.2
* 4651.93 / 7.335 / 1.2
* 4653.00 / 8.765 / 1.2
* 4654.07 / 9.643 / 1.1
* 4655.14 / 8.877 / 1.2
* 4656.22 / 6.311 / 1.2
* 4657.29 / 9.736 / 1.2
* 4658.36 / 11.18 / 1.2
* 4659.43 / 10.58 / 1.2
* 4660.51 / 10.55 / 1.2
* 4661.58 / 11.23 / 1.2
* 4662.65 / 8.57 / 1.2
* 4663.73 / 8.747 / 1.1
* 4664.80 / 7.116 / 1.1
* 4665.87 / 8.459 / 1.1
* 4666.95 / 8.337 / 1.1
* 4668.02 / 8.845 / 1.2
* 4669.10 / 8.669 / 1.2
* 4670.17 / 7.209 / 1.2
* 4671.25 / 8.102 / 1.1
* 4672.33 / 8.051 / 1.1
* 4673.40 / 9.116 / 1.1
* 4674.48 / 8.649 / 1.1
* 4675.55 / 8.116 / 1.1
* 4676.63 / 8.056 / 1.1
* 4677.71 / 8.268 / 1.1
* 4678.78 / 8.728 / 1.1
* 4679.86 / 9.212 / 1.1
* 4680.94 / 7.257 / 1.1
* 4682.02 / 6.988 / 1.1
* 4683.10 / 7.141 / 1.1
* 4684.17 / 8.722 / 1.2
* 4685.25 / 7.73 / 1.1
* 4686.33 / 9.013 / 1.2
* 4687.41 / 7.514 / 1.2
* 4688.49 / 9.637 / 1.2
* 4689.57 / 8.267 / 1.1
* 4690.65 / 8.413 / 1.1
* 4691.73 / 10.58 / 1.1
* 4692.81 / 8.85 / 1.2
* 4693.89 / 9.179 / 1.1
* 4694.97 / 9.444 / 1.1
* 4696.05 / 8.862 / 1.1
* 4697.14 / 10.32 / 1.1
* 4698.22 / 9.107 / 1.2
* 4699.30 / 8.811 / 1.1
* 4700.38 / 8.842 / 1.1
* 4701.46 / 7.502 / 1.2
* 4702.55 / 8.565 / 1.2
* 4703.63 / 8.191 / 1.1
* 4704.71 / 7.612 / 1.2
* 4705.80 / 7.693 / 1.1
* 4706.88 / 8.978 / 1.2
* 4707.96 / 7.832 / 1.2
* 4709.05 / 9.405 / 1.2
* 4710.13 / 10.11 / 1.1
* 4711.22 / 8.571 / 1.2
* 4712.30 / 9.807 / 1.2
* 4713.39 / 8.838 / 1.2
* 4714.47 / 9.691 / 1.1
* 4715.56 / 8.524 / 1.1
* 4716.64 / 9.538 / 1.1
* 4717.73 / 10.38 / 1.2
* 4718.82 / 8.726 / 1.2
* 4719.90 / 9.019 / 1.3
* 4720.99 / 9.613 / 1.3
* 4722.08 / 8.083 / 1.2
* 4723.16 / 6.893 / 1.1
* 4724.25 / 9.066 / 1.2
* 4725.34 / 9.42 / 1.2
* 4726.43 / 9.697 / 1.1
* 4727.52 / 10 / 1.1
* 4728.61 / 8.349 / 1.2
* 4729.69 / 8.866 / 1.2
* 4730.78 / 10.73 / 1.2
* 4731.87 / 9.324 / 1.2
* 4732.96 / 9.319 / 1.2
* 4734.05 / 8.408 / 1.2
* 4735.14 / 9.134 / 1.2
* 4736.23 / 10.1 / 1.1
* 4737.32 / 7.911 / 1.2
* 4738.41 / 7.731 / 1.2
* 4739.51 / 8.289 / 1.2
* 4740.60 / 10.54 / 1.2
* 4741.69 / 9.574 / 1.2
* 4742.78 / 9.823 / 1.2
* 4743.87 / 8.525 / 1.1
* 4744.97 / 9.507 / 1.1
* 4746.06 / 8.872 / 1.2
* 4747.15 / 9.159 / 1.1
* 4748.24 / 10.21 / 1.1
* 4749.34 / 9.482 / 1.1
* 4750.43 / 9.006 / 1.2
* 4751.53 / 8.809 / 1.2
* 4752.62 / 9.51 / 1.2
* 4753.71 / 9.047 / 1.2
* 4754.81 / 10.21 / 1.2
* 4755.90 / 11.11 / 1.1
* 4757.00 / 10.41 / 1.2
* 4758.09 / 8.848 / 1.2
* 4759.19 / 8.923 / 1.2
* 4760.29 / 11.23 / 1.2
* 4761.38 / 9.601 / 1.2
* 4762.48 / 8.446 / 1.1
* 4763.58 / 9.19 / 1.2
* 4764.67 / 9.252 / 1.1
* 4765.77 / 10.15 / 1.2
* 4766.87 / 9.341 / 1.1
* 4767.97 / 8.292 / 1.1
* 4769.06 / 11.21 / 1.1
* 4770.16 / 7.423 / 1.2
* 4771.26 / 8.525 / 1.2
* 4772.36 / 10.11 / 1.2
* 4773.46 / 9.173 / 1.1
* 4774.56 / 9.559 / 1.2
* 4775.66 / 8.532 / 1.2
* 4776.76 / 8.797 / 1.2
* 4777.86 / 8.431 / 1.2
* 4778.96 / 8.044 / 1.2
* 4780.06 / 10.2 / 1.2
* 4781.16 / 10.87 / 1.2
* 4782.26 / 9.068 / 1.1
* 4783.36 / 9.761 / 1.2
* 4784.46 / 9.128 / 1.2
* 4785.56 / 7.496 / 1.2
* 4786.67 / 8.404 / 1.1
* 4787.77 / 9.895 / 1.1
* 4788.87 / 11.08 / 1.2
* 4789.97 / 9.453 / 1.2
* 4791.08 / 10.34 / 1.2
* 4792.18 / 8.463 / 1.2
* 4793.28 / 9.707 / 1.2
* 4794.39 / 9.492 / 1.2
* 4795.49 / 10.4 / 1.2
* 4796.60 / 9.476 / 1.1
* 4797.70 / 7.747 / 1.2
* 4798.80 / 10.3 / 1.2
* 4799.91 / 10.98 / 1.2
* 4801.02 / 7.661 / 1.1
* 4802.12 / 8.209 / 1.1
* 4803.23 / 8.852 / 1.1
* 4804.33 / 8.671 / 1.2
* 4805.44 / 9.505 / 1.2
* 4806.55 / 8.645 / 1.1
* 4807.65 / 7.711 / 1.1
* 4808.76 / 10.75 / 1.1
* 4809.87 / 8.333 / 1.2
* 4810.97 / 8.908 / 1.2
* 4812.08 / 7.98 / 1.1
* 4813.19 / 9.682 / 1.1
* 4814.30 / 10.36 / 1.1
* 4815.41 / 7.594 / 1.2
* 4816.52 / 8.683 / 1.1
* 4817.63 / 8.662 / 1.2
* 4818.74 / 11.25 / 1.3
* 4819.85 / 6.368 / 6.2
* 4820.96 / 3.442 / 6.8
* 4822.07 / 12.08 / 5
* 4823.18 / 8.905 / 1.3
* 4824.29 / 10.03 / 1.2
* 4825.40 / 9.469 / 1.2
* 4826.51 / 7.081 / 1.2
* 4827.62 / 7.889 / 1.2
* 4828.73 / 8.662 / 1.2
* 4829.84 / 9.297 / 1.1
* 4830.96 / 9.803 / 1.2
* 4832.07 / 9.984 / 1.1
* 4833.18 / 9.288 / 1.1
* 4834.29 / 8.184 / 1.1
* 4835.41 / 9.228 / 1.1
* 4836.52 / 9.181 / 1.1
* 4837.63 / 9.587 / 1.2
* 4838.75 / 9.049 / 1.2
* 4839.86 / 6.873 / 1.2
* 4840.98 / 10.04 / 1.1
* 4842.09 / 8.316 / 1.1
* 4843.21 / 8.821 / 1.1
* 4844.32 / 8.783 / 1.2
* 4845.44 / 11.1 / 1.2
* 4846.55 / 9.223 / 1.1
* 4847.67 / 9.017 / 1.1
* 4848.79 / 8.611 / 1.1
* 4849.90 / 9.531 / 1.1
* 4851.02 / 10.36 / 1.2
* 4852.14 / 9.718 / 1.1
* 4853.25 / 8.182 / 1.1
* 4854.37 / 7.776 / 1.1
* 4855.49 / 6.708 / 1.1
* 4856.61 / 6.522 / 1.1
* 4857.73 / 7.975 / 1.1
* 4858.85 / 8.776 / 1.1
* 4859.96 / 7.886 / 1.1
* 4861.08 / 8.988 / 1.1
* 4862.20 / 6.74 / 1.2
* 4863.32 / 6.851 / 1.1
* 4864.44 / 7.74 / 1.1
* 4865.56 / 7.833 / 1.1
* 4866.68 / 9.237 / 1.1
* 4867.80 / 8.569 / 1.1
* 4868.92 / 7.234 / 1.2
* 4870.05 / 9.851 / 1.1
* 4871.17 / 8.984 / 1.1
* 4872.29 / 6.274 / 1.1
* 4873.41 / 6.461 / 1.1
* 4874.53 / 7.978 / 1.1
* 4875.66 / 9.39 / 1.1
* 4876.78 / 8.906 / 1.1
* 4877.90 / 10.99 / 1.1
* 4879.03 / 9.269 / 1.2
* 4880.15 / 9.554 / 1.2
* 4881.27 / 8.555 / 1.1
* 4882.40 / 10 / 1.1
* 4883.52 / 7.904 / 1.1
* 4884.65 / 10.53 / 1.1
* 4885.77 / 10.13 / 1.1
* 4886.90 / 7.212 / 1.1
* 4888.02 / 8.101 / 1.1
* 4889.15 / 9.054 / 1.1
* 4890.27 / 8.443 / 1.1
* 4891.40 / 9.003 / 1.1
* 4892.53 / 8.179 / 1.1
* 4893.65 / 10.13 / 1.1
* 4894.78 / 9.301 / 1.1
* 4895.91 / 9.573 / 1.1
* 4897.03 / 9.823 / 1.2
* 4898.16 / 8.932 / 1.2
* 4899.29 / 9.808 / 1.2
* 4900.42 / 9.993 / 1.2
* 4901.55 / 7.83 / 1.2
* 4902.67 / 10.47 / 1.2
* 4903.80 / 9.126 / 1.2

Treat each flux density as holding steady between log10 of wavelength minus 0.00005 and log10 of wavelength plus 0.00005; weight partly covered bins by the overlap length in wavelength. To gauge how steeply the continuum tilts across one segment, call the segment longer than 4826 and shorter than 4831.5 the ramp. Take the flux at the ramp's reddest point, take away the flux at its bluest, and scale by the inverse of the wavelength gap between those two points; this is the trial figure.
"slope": 0.61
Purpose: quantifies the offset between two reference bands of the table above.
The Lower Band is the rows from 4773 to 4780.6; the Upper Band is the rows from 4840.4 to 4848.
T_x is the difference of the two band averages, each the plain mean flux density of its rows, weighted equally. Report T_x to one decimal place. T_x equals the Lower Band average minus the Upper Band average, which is -0.4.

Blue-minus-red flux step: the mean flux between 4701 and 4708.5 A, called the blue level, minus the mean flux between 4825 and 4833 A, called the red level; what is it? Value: -0.8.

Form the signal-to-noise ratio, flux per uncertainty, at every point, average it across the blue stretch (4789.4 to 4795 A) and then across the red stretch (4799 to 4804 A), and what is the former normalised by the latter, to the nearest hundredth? 1.00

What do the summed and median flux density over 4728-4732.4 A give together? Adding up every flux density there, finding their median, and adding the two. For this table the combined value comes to 46.4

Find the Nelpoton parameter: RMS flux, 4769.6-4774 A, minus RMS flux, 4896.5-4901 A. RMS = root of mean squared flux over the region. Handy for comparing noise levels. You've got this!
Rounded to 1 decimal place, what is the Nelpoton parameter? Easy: -0.8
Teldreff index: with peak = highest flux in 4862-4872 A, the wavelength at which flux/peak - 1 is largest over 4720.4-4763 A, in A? 4760.29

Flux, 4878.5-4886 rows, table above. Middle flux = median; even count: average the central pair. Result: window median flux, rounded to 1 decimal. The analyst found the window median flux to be 9.6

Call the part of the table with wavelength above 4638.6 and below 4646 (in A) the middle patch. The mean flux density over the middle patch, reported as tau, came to 8.69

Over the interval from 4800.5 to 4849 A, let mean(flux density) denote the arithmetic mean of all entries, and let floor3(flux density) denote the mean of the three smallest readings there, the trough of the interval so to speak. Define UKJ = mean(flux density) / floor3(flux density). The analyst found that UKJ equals 1.59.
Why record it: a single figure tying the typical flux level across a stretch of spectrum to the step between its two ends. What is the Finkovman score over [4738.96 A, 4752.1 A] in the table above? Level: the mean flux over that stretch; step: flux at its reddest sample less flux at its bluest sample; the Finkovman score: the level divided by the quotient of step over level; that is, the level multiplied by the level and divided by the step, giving 167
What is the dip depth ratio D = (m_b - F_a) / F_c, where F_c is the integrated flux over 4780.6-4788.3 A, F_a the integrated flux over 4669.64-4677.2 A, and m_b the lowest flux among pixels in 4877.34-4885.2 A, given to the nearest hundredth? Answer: -0.76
